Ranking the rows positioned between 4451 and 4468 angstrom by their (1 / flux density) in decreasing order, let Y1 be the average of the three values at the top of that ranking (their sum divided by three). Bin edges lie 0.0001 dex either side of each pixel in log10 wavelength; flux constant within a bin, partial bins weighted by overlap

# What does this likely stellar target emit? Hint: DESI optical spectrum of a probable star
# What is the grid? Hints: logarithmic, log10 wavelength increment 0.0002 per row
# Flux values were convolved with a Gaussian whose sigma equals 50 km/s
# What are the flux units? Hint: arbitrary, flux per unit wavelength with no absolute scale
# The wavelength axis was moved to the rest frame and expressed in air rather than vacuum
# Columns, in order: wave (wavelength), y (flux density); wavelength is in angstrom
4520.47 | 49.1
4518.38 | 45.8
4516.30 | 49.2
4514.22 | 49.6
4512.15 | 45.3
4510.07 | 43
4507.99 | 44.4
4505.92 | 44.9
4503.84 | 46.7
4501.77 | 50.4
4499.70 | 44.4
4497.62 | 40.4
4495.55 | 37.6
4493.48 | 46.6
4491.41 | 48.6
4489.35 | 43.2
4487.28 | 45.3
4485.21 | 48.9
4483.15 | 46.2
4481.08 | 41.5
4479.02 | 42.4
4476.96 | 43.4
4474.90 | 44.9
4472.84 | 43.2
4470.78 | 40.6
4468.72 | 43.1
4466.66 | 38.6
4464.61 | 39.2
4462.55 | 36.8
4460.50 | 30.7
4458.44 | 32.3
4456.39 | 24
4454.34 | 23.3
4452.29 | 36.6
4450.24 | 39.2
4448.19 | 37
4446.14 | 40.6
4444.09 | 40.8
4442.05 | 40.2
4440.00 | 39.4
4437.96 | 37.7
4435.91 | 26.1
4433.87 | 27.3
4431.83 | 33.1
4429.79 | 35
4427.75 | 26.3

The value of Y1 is 0.0391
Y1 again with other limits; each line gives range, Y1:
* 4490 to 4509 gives 0.0246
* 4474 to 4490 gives 0.0236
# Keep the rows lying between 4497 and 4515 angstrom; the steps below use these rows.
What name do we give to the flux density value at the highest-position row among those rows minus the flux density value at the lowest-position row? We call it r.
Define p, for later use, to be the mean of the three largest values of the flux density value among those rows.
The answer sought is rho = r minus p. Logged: -40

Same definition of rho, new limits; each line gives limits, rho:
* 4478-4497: -53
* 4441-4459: -48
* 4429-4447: -35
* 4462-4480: -38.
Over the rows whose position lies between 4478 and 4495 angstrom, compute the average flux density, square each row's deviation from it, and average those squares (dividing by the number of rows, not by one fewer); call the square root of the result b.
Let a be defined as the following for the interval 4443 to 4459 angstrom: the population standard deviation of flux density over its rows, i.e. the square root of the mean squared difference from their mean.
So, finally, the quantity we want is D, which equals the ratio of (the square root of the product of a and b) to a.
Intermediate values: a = 6.6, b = 2.6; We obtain 0.6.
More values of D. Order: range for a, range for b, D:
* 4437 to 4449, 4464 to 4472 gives 1.1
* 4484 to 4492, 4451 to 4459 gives 1.5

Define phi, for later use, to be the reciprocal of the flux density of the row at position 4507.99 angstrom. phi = 0.0225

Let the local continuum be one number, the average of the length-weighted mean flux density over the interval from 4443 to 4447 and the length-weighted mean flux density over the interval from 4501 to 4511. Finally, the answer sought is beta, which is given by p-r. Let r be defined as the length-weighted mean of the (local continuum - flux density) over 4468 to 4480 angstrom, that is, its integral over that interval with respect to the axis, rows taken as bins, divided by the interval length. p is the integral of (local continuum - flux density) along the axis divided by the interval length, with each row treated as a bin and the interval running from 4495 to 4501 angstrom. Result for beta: 1.4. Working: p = 2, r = 0.3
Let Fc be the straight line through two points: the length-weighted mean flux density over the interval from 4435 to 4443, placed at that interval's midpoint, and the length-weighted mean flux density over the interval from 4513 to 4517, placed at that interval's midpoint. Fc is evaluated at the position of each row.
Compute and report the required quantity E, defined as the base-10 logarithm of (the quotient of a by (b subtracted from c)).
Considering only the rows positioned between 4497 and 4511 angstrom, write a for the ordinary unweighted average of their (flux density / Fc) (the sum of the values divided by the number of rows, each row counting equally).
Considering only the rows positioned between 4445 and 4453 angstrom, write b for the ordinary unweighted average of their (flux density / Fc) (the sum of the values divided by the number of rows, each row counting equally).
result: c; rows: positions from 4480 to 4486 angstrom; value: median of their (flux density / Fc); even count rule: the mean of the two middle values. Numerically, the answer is 1.4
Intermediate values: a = 0.95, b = 1.02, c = 1.06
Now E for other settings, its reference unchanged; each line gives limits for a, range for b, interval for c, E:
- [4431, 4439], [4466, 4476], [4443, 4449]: 1.0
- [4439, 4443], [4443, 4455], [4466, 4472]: 1.9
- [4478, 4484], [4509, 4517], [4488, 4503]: 2.0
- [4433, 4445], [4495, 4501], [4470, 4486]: 0.8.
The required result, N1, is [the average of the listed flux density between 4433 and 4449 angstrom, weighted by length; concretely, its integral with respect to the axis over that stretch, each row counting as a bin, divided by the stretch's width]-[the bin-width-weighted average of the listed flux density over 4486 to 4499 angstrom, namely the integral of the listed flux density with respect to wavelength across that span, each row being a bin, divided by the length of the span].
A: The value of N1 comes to -7.5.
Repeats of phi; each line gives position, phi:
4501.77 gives 0.0198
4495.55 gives 0.0266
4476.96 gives 0.0230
